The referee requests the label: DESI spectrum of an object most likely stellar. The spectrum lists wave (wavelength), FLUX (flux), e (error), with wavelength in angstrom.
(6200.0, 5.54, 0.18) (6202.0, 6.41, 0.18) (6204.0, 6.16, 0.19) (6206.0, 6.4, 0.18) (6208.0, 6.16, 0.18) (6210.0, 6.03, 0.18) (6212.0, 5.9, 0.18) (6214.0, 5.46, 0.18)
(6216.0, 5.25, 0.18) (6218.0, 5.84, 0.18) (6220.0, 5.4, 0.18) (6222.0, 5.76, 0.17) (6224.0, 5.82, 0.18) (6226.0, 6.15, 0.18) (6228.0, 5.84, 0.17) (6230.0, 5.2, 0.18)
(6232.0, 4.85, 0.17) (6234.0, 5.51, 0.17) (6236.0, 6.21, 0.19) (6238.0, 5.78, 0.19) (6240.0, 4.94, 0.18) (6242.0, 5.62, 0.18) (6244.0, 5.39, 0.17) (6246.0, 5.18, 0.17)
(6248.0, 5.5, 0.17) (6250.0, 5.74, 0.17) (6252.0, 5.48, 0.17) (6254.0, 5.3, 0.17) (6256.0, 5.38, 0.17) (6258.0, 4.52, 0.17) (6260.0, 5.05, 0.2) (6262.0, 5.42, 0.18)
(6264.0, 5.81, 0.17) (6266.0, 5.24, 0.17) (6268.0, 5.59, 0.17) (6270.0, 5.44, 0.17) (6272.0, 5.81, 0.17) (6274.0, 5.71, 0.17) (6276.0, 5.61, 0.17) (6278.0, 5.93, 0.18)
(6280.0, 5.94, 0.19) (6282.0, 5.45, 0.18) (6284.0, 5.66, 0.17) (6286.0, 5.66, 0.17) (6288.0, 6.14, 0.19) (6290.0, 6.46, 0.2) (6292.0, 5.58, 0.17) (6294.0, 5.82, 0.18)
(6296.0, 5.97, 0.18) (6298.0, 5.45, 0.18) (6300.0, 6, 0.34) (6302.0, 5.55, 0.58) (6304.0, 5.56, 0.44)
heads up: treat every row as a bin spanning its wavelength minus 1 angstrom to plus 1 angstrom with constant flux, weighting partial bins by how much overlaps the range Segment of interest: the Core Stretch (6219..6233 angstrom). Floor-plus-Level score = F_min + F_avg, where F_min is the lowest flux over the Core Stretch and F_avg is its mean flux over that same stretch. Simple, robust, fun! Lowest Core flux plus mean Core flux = 10.4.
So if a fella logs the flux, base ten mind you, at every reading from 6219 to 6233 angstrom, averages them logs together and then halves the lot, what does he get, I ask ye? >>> 0.372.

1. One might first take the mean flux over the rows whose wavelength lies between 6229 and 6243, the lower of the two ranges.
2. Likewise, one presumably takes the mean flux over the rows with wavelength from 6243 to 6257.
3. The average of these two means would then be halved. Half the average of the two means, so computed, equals 2.72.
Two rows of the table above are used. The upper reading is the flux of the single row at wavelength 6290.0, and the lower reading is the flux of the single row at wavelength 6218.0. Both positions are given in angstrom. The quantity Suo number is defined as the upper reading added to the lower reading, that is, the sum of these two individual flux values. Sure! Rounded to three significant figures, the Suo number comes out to 12.3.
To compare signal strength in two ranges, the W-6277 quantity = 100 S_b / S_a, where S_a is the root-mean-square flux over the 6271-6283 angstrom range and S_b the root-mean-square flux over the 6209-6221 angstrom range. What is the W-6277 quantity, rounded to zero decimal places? 98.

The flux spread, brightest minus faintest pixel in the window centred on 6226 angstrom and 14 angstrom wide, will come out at 1.3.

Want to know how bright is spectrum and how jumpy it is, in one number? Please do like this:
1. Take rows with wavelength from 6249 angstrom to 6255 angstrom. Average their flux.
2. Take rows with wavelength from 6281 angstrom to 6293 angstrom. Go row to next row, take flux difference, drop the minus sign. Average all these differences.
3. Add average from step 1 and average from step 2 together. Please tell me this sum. 5.9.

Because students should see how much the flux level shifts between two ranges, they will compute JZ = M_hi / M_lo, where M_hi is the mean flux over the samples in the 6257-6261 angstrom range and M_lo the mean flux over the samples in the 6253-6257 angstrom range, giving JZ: 0.90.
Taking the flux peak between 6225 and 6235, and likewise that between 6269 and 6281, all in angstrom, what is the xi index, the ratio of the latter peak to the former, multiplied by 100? 97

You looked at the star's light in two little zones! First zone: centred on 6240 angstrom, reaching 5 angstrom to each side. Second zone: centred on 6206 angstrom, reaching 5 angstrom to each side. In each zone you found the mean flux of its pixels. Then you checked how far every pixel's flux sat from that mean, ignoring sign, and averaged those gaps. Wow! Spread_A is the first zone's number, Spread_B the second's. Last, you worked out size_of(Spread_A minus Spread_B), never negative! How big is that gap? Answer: 0.20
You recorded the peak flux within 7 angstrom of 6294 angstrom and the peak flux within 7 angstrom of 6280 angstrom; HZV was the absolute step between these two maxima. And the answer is 0.5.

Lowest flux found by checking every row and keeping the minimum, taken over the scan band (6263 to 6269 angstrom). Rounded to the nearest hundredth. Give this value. 5.24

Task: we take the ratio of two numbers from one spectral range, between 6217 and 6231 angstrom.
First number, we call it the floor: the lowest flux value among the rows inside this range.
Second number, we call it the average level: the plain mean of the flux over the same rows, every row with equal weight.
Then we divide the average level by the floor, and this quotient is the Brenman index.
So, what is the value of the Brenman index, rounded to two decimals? 1.10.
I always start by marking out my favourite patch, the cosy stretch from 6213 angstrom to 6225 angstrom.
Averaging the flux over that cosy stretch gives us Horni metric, 5.59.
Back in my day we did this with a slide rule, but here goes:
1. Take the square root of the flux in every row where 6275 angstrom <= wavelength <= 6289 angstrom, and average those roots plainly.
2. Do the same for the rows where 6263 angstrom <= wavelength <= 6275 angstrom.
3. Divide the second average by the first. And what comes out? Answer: 0.985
